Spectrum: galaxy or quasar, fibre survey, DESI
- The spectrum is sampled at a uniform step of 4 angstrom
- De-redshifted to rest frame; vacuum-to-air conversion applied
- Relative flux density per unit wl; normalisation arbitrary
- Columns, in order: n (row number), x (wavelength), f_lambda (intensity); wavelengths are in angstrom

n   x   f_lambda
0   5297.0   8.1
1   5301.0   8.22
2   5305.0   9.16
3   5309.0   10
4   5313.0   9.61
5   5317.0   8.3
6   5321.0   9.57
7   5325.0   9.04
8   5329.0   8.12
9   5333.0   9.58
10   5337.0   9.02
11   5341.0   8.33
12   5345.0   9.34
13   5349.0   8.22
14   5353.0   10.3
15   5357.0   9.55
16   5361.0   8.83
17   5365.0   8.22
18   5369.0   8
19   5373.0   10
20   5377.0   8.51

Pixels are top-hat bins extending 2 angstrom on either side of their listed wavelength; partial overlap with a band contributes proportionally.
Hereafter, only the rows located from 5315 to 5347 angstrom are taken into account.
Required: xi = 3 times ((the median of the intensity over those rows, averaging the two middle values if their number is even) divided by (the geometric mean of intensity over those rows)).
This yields 3.05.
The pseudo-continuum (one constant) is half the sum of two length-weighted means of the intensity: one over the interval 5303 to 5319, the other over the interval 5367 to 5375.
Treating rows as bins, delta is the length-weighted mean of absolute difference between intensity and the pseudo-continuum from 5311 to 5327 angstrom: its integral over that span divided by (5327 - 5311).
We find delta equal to 0.46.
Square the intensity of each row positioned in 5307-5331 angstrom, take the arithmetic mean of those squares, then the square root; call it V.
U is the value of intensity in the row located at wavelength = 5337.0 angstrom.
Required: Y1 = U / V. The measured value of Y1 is 0.99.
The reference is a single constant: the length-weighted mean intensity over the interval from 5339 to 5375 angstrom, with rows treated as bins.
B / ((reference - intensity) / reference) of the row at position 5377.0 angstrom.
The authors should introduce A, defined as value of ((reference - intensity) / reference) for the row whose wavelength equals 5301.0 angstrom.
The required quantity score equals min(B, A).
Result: 0.05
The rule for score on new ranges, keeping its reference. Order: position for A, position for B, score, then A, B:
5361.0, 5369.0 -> 0.02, 0.016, 0.109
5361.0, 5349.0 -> 0.02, 0.016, 0.084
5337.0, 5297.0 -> 0.00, -0.005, 0.098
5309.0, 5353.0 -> -0.15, -0.114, -0.147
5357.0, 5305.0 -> -0.06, -0.064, -0.020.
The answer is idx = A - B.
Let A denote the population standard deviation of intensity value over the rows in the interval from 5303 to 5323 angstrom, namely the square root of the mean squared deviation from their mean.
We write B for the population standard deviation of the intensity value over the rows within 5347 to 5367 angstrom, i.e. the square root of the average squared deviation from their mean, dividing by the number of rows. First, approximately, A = 0.58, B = 0.80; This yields -0.23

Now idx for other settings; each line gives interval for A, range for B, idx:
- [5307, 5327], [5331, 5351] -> 0.05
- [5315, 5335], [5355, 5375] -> -0.15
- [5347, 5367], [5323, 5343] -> 0.28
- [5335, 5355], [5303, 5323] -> 0.18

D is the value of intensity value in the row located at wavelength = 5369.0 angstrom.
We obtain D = 8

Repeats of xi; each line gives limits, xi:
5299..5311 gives 3.02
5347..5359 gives 3.08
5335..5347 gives 3.05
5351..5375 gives 3.03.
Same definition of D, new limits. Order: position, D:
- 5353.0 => 10.3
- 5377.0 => 8.51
